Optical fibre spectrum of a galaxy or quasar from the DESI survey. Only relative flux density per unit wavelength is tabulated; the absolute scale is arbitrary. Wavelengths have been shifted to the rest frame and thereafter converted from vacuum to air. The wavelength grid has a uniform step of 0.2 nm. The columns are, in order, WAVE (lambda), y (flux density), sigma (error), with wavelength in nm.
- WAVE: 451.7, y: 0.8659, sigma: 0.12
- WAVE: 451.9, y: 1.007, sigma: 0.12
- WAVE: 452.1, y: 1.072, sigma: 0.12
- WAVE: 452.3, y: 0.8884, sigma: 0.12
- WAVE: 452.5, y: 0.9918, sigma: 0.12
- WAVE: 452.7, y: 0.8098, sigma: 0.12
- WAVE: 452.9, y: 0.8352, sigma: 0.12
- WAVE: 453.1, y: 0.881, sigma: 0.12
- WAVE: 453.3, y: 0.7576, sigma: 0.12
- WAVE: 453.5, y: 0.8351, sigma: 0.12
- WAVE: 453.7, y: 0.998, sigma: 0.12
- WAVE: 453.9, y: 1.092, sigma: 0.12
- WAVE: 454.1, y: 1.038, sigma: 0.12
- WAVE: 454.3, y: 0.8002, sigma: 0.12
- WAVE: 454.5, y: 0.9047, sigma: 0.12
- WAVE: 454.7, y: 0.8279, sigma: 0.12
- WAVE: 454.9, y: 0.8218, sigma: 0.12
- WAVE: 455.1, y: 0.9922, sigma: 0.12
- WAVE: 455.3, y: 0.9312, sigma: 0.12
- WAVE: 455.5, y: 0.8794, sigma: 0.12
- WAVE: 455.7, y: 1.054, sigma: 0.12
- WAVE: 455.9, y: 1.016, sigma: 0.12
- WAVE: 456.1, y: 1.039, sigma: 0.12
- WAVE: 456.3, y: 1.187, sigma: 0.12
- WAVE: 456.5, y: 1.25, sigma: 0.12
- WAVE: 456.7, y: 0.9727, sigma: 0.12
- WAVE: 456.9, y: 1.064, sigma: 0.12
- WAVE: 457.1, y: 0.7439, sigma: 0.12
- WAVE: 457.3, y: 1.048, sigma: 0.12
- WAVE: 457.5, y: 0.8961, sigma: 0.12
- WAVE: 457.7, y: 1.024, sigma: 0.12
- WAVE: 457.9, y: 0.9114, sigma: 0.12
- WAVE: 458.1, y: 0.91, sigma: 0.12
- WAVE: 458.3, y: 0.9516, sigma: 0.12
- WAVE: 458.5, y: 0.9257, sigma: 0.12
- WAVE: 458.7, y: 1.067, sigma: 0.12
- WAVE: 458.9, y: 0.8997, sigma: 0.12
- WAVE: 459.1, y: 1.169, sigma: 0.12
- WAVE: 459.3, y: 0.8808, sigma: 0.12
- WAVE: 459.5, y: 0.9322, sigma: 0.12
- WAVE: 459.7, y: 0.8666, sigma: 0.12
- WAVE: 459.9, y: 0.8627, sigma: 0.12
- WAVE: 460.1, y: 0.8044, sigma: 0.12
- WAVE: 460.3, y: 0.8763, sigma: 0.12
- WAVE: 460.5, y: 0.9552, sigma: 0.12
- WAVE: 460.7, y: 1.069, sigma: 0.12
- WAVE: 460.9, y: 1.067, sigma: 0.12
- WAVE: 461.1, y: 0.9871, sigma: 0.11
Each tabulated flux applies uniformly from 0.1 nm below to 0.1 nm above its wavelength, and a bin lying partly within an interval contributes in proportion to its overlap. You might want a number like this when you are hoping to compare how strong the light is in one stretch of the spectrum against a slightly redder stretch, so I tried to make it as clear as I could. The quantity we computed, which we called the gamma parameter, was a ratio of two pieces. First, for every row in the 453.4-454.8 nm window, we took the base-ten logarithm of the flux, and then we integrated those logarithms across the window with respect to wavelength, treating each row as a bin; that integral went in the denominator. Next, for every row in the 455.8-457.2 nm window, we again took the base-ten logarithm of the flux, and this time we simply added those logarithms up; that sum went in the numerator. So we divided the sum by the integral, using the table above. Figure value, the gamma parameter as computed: -2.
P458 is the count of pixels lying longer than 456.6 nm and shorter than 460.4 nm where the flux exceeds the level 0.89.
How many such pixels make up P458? 13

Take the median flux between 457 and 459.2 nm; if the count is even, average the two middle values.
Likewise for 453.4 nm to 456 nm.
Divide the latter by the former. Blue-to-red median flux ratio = 1.01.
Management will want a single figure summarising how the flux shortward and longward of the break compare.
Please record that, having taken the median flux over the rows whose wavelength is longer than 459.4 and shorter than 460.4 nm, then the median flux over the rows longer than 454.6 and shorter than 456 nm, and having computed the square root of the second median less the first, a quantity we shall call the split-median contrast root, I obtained 0.25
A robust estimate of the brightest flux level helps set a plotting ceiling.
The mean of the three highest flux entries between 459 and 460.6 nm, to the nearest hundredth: 1.02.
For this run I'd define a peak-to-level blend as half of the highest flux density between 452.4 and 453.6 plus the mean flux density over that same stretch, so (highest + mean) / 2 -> 0.92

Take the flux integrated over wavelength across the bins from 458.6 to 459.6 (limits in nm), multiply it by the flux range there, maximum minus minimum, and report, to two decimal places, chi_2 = 0.29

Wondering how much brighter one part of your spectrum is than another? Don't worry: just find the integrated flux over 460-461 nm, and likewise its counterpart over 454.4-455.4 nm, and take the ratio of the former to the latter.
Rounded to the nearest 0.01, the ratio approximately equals 1.07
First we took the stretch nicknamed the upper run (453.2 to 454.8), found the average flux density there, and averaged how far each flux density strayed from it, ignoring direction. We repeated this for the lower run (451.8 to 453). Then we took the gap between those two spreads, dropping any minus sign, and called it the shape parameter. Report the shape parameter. 0.012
